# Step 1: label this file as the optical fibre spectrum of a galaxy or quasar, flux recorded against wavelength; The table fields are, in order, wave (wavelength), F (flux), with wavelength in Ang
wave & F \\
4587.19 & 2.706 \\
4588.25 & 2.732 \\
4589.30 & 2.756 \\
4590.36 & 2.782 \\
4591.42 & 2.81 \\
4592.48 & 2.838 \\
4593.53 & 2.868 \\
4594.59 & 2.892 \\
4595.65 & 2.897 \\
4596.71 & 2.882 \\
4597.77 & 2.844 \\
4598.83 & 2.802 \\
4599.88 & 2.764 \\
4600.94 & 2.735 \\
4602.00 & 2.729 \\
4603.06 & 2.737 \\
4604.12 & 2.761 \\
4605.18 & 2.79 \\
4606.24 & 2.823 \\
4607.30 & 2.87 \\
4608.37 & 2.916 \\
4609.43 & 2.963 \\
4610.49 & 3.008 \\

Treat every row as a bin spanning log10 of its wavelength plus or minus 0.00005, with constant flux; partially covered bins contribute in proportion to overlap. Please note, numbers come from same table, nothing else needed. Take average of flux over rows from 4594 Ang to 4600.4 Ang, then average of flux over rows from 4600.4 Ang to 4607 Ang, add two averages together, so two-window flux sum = 5.61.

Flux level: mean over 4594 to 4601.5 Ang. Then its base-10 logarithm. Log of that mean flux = 0.452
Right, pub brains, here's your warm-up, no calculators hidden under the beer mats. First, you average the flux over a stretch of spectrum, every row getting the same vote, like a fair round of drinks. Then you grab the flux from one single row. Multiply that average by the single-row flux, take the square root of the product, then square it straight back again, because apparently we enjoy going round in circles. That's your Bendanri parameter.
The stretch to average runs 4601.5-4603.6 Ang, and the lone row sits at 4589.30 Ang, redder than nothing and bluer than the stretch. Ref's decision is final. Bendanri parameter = 7.53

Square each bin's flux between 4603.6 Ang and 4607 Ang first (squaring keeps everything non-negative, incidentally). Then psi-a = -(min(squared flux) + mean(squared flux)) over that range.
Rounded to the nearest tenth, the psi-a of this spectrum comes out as -15.4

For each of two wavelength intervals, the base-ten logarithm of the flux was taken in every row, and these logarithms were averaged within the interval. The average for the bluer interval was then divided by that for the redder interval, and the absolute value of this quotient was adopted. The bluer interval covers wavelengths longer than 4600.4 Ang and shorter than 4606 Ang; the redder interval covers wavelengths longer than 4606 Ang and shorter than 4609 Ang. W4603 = 0.96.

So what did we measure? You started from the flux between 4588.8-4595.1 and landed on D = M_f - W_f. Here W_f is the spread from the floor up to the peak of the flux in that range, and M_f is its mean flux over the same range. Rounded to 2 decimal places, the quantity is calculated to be 2.69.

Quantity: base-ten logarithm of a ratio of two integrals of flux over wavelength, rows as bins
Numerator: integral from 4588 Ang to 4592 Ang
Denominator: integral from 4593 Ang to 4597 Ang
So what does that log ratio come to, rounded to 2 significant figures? -0.018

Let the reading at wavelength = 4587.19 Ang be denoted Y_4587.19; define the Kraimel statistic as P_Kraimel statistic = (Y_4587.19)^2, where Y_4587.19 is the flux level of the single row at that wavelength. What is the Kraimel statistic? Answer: 7.3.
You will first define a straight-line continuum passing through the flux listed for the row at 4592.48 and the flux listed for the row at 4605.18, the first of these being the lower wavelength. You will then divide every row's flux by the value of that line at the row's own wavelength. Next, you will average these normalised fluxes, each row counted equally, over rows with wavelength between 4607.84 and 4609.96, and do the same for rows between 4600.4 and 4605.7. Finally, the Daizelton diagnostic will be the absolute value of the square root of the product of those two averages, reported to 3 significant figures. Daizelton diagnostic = 1.02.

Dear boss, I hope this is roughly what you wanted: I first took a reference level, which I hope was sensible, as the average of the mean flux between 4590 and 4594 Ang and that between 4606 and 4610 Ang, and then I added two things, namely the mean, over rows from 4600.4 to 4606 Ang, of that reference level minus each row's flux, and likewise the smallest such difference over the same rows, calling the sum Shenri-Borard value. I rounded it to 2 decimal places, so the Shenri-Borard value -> 0.18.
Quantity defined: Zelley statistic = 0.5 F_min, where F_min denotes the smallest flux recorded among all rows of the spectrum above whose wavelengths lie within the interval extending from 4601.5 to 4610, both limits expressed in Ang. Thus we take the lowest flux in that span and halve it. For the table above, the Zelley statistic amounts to 1.36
